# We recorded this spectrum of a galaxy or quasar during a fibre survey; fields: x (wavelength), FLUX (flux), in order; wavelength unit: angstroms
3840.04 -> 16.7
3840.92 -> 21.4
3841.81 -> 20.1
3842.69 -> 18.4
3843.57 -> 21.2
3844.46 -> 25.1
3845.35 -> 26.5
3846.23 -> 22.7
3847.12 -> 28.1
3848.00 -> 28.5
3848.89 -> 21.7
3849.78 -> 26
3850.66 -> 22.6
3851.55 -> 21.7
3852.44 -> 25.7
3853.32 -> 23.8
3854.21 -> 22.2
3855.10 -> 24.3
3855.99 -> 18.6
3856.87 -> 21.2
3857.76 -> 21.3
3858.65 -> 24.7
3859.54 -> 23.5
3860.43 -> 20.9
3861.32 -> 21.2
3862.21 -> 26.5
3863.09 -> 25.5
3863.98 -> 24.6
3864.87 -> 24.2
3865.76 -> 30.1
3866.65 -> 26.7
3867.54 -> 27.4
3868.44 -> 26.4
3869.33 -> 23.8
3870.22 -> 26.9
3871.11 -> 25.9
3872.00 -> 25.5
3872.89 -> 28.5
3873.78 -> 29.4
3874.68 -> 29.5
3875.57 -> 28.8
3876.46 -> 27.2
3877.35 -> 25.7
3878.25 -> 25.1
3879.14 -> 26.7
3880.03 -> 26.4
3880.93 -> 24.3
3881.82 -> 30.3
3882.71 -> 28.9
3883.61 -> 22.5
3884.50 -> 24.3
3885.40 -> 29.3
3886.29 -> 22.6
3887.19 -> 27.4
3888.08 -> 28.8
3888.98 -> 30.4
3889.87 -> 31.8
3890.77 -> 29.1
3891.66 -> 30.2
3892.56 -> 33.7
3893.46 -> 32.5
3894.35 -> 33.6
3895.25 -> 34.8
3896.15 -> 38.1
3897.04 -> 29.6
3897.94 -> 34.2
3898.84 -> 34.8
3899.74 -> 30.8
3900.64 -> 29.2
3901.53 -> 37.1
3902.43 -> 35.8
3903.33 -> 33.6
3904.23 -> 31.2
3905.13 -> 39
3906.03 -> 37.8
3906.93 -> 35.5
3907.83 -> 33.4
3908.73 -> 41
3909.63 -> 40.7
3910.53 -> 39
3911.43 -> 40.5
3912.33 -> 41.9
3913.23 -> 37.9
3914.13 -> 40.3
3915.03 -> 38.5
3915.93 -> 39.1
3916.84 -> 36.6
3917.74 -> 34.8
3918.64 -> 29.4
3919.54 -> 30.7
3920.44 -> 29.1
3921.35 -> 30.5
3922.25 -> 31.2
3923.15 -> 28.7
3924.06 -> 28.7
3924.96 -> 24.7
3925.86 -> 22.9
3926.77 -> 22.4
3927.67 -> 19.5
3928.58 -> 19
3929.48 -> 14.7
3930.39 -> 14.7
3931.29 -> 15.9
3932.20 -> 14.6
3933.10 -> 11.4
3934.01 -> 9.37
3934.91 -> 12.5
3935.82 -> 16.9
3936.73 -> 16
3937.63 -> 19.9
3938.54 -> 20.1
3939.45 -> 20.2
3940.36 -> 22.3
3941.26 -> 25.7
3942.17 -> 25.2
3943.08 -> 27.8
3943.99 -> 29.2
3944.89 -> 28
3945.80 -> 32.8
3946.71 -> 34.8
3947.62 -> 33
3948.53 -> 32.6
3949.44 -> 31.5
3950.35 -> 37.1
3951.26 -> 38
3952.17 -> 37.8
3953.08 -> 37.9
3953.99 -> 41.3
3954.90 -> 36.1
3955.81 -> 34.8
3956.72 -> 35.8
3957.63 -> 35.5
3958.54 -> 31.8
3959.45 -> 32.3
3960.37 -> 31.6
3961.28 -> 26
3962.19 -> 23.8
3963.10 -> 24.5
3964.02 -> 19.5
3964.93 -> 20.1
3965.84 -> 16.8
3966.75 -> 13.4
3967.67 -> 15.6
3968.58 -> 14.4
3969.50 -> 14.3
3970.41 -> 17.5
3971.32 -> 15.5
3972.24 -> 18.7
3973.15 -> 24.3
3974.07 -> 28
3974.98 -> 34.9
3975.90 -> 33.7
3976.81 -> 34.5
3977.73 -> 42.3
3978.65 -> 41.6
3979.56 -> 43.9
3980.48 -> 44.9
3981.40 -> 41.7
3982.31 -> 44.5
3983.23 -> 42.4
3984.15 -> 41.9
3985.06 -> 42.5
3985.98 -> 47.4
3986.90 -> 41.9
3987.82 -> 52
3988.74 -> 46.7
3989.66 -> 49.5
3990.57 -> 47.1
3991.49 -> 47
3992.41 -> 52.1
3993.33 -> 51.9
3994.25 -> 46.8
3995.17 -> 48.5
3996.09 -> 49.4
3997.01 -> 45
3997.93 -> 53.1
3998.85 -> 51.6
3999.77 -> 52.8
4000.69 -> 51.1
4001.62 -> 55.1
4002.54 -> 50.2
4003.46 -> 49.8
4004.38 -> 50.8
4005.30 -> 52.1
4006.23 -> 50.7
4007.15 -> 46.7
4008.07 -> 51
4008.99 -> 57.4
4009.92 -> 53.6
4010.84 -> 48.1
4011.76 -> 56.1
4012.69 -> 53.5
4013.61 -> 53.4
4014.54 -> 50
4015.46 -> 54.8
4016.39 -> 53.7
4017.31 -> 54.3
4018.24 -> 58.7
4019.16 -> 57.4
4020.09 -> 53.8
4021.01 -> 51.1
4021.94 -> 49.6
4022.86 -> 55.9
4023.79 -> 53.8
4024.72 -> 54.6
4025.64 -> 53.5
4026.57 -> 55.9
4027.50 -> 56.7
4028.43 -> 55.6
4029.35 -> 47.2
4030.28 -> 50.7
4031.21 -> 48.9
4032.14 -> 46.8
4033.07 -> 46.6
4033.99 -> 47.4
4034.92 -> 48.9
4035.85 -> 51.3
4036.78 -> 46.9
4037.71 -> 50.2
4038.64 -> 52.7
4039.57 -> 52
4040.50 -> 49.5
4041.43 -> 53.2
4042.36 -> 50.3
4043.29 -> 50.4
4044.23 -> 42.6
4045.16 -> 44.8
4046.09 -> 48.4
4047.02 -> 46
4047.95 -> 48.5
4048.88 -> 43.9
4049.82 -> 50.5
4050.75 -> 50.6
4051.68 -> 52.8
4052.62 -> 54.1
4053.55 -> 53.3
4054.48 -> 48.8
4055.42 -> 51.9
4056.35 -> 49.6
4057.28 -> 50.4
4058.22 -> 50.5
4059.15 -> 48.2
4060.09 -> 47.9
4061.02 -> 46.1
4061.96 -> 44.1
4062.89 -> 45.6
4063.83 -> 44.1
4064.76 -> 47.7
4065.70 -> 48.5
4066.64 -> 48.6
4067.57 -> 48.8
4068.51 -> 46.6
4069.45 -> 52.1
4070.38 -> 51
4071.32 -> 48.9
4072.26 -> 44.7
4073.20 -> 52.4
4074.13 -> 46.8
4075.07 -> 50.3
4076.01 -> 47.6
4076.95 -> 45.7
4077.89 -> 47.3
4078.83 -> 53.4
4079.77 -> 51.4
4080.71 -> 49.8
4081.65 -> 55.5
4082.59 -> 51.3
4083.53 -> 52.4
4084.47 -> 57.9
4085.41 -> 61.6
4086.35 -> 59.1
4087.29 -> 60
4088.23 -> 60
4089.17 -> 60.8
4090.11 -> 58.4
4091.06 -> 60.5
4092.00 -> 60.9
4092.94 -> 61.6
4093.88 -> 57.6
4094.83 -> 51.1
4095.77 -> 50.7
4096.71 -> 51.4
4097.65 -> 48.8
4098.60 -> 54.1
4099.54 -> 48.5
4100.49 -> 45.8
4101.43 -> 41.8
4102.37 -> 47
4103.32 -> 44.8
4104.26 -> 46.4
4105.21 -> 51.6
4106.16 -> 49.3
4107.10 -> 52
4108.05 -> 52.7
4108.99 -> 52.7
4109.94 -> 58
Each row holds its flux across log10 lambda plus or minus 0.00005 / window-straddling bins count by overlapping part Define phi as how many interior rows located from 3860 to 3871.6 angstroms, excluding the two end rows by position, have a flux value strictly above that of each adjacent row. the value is 4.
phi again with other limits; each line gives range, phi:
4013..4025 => 3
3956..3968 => 3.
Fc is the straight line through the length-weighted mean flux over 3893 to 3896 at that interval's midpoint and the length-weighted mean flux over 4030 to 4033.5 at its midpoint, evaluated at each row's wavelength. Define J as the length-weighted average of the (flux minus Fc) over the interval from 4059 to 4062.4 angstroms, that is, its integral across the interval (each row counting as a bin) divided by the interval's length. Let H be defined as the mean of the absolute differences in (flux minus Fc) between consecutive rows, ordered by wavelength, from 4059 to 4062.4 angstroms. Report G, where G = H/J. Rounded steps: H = 1.5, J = -5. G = -0.3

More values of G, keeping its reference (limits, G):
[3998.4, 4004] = 0.4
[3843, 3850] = -0.9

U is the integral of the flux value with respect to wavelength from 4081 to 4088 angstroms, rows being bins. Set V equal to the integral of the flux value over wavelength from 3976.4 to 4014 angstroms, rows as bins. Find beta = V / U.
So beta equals 4.6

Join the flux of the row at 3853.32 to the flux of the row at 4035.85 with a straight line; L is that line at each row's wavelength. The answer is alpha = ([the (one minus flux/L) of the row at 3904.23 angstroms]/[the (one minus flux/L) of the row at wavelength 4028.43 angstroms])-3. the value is -3.1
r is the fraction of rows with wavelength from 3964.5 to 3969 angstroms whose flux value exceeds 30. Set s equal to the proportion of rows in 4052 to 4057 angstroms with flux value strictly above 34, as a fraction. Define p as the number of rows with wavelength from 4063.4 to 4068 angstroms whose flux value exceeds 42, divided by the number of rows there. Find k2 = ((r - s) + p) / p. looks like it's 0.0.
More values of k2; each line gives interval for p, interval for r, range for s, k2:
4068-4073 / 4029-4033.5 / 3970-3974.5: 2.0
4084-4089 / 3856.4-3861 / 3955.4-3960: 0.4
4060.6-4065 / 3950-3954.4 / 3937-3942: 2.0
